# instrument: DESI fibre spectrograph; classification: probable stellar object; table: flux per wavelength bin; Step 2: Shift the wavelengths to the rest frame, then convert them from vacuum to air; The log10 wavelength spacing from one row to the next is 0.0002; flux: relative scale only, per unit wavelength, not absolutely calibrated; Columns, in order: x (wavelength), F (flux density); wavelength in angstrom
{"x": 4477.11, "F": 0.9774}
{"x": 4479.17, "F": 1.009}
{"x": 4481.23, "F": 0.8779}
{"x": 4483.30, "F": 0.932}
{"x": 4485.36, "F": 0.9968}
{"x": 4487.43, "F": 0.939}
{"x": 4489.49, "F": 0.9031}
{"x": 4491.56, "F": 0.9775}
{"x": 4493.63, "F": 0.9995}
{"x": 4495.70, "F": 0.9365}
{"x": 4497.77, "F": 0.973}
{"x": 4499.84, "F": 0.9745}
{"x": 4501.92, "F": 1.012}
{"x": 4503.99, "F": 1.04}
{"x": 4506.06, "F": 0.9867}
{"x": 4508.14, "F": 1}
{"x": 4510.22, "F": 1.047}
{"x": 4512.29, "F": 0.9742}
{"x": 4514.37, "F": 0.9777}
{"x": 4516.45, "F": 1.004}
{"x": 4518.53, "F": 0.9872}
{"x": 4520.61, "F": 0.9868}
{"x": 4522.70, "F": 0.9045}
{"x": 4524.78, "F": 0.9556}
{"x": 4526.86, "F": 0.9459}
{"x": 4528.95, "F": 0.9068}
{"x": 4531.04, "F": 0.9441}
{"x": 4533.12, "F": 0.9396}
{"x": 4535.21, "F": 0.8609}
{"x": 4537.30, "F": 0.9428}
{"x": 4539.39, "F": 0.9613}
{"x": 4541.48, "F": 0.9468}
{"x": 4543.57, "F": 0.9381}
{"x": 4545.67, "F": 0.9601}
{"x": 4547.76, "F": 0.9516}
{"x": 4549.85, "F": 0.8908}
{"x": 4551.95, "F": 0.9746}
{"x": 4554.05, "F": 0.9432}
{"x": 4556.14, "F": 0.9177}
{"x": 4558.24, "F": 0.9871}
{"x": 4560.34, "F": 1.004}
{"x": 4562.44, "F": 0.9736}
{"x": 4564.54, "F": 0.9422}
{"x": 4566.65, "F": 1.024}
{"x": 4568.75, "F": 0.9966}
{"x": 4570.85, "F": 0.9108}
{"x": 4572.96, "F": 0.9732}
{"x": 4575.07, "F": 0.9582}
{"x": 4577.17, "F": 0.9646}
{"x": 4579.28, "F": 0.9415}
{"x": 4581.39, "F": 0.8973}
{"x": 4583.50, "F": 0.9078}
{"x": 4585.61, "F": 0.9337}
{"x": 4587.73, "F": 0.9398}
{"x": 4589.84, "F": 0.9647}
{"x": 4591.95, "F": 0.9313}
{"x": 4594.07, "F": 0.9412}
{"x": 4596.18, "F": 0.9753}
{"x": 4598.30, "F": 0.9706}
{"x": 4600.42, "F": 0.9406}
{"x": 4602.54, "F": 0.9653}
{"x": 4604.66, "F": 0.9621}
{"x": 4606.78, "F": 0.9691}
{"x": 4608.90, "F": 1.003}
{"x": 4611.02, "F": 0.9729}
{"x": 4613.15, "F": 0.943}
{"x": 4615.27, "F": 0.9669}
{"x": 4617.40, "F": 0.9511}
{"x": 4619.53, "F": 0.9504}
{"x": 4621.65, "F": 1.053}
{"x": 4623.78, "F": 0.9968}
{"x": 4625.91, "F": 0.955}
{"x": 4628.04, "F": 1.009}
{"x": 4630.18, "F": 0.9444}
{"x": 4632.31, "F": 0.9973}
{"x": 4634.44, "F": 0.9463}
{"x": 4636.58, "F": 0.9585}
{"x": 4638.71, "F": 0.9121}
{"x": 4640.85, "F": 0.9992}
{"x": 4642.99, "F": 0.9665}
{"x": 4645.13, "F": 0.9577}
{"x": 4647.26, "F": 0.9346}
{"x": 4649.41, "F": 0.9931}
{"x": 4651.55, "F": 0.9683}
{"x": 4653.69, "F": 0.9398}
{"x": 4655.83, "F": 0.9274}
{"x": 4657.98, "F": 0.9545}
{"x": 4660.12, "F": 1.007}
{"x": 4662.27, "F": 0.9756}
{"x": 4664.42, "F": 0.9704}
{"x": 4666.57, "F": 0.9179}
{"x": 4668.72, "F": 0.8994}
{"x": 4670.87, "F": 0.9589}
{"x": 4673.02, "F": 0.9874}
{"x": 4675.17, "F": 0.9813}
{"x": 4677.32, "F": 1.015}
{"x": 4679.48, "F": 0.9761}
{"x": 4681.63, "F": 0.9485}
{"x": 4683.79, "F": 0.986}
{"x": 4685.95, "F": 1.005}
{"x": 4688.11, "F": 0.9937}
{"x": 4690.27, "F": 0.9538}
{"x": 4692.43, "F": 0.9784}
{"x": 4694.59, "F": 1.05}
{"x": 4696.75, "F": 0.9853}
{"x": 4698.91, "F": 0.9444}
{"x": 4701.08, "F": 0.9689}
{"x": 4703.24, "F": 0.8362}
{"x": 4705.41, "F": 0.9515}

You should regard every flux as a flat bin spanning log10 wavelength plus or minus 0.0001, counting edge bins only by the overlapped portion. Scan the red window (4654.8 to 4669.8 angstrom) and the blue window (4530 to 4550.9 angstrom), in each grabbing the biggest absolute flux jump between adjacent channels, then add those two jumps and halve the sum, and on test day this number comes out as 0.067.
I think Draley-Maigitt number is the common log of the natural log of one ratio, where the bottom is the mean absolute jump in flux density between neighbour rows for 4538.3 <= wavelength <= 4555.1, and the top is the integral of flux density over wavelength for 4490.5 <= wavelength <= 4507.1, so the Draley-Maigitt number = 0.79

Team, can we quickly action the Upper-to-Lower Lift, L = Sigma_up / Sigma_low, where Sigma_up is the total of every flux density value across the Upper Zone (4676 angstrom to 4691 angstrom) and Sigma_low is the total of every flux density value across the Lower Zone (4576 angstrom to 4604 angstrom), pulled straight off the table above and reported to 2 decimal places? 0.56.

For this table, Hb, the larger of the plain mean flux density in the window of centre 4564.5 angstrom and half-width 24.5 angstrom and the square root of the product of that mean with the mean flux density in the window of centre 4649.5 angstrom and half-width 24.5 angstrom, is 0.956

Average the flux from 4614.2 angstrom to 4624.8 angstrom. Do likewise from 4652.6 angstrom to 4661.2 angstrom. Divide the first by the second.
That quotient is 1.03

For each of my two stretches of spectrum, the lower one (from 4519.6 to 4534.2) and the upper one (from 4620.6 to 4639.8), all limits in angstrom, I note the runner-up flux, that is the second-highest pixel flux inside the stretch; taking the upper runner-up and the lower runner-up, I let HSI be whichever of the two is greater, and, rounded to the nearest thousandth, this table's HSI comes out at 1.009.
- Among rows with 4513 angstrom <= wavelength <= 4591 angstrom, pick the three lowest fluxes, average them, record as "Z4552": 0.883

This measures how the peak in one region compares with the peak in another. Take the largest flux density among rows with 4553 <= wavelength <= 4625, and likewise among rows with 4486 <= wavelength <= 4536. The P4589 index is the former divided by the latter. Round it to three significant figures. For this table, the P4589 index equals 1.01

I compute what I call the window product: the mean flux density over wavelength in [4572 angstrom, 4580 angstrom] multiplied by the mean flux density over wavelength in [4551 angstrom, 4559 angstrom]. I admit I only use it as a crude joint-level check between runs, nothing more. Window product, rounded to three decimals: 0.917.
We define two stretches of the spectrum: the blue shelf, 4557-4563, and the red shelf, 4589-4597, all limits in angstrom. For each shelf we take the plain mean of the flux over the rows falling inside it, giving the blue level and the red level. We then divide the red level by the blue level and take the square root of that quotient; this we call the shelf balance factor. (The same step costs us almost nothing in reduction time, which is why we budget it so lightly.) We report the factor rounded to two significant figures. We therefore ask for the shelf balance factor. 0.98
